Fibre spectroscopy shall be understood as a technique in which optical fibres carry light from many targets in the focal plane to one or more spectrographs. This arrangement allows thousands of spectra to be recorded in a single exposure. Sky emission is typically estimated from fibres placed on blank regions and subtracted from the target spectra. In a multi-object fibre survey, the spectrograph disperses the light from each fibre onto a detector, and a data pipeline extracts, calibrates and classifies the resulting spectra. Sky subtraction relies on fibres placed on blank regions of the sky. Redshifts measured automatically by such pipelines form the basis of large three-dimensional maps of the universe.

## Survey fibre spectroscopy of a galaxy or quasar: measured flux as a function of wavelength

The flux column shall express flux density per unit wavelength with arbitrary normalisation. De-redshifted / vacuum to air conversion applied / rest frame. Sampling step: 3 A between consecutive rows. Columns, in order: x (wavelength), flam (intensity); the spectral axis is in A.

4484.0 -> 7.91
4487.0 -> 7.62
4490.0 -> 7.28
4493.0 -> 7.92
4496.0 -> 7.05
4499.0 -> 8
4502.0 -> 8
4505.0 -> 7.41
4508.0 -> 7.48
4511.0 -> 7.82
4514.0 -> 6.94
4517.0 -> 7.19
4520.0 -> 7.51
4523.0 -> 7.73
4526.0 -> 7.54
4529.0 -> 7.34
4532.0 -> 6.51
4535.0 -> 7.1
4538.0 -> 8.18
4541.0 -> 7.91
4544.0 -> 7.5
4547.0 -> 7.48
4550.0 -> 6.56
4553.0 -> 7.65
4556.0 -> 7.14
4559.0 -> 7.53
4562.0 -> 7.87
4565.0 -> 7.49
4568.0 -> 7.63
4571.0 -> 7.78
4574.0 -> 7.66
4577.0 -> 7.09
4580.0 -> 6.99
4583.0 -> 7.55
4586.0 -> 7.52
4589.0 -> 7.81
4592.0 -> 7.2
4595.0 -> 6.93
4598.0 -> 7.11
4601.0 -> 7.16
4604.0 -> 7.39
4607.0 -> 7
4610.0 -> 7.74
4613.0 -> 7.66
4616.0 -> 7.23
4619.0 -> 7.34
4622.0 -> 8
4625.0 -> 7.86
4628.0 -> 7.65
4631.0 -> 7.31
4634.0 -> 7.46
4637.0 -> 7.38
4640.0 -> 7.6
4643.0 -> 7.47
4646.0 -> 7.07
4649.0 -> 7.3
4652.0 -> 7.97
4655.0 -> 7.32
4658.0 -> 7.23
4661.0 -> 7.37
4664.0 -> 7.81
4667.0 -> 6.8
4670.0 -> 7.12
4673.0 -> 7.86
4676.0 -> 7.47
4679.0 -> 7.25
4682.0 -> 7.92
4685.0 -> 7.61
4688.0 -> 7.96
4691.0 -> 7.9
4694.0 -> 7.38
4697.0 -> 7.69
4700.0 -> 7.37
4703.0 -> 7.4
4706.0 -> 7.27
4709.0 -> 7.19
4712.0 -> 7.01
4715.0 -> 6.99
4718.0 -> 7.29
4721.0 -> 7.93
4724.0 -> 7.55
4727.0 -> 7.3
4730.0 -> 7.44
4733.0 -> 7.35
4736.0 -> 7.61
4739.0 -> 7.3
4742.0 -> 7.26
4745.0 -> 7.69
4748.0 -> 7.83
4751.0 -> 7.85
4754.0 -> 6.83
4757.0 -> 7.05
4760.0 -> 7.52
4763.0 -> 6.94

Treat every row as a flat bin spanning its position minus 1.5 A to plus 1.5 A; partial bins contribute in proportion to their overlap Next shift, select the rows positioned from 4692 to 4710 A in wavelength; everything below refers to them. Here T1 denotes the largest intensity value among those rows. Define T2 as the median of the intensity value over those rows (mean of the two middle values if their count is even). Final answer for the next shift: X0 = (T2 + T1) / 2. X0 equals 7.53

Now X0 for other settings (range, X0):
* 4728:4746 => 7.54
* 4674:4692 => 7.86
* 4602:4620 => 7.55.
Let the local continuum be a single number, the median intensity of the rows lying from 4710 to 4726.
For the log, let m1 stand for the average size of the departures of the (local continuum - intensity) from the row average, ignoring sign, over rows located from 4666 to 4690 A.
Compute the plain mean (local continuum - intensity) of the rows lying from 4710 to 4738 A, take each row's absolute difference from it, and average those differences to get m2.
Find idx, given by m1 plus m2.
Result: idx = 0.56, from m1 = 0.34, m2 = 0.22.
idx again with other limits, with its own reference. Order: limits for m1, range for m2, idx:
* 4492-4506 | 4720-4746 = 0.54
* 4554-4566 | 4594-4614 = 0.46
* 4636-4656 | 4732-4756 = 0.48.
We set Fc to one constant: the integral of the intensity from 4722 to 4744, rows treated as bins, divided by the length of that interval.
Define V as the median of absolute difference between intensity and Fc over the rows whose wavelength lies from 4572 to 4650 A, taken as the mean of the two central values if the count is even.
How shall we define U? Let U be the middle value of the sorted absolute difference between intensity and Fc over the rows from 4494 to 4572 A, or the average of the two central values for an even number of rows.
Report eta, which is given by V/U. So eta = 0.80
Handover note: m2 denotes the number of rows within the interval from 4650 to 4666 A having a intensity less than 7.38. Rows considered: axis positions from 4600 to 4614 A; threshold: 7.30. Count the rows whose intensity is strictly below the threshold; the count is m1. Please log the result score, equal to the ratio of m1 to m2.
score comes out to 0.7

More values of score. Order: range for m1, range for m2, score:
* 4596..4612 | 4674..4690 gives 3.0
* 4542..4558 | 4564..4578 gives 2.0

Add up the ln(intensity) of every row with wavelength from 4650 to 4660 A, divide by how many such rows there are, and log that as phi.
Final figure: 2.01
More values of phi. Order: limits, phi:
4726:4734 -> 2.00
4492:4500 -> 2.03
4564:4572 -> 2.03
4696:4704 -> 2.01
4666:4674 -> 1.98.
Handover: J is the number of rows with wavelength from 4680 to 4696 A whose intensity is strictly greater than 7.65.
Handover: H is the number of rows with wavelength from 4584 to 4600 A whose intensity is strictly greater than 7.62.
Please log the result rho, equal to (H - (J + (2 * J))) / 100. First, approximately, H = 1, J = 3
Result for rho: -0.08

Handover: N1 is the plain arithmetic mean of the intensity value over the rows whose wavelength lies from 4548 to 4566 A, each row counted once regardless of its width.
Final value 7.37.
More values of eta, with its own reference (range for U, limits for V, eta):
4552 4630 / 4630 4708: 0.70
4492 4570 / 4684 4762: 0.64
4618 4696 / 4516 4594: 1.24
